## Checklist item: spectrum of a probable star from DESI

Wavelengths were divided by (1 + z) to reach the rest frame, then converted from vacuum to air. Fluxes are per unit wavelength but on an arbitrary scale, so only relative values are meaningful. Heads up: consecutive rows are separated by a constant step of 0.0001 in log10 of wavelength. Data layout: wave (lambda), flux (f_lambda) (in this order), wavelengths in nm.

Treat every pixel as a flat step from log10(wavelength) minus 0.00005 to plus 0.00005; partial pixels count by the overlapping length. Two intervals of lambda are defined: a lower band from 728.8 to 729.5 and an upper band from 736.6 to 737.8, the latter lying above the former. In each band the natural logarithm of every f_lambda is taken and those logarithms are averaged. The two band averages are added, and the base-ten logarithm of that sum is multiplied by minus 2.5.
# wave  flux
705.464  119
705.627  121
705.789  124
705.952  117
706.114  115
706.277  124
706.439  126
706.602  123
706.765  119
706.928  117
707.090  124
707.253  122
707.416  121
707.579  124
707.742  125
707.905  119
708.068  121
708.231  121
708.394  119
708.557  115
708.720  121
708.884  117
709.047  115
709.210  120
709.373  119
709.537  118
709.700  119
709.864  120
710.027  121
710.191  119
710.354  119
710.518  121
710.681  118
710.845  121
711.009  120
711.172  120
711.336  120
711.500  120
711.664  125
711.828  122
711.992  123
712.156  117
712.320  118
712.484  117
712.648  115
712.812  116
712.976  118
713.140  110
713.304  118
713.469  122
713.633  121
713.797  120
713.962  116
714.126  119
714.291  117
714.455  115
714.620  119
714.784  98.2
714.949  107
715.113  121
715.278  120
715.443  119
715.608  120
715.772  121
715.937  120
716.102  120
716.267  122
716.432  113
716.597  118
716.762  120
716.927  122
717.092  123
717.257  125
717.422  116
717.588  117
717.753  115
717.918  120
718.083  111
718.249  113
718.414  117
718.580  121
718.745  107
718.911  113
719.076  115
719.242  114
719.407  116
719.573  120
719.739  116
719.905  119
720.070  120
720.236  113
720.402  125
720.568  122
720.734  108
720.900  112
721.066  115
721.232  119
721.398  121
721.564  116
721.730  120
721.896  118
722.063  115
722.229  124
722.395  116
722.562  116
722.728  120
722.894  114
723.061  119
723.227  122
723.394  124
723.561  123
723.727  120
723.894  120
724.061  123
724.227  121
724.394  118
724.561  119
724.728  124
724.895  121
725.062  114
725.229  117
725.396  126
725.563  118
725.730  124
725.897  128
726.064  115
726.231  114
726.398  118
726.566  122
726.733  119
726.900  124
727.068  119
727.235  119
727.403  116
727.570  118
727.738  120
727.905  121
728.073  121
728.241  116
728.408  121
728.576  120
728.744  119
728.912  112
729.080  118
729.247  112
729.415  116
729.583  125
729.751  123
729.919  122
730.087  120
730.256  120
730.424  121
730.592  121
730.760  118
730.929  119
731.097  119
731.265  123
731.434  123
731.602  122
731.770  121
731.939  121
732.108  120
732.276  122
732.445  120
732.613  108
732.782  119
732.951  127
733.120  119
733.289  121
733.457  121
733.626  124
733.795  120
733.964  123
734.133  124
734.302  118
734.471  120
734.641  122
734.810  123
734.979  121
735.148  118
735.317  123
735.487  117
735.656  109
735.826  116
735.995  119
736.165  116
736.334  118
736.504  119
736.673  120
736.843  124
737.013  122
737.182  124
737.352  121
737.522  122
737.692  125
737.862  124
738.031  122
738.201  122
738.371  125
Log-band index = -2.45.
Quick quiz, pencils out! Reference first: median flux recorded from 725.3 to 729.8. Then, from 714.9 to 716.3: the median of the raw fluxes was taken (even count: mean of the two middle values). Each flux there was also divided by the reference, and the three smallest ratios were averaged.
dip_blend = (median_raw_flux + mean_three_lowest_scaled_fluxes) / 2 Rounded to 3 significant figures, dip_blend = 60.5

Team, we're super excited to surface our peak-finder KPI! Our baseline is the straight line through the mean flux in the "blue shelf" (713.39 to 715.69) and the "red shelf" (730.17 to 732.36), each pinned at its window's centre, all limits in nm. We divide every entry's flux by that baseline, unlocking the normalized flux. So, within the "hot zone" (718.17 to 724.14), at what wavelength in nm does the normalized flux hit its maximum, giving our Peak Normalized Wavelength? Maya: 720.402 nm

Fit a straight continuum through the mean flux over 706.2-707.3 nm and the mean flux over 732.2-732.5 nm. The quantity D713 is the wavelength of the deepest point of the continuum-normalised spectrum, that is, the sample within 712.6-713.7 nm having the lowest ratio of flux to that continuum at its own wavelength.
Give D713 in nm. 713.140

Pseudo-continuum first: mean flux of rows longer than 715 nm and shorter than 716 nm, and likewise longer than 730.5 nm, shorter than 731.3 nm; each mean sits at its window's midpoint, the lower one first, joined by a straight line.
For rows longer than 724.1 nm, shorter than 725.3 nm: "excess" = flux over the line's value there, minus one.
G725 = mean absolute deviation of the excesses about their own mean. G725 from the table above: 0.020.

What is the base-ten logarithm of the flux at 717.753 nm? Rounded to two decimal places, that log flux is 2.06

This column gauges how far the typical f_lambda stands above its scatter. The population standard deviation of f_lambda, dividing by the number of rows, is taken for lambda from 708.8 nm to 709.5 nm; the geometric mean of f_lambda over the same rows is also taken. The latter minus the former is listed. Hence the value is 116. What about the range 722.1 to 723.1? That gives 115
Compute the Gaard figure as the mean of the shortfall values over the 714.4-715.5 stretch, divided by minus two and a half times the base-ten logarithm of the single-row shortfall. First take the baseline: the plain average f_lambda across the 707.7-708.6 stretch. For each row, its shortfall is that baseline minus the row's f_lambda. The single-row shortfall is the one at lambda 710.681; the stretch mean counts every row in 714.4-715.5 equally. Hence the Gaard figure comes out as -8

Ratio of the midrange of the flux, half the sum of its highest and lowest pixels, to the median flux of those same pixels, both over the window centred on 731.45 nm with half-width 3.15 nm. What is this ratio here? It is 0.98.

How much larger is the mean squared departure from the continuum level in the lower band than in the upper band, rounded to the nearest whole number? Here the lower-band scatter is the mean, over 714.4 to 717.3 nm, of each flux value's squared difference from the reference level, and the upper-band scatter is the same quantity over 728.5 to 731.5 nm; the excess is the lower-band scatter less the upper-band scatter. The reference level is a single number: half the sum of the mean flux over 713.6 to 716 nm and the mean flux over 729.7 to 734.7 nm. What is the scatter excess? 27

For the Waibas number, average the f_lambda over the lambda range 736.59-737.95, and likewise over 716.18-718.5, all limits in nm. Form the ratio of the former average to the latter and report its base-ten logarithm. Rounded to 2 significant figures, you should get 0.017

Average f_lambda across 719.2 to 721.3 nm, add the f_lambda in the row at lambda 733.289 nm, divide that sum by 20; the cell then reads 11.89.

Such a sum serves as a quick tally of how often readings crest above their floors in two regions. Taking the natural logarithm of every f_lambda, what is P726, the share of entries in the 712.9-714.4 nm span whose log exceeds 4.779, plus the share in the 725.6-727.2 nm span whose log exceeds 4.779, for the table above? 1.11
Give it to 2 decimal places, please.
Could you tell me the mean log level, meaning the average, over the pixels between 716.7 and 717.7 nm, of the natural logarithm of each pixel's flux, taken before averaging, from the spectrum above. 4.79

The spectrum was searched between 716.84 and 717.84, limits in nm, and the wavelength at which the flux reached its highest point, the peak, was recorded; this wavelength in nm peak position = 717.257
